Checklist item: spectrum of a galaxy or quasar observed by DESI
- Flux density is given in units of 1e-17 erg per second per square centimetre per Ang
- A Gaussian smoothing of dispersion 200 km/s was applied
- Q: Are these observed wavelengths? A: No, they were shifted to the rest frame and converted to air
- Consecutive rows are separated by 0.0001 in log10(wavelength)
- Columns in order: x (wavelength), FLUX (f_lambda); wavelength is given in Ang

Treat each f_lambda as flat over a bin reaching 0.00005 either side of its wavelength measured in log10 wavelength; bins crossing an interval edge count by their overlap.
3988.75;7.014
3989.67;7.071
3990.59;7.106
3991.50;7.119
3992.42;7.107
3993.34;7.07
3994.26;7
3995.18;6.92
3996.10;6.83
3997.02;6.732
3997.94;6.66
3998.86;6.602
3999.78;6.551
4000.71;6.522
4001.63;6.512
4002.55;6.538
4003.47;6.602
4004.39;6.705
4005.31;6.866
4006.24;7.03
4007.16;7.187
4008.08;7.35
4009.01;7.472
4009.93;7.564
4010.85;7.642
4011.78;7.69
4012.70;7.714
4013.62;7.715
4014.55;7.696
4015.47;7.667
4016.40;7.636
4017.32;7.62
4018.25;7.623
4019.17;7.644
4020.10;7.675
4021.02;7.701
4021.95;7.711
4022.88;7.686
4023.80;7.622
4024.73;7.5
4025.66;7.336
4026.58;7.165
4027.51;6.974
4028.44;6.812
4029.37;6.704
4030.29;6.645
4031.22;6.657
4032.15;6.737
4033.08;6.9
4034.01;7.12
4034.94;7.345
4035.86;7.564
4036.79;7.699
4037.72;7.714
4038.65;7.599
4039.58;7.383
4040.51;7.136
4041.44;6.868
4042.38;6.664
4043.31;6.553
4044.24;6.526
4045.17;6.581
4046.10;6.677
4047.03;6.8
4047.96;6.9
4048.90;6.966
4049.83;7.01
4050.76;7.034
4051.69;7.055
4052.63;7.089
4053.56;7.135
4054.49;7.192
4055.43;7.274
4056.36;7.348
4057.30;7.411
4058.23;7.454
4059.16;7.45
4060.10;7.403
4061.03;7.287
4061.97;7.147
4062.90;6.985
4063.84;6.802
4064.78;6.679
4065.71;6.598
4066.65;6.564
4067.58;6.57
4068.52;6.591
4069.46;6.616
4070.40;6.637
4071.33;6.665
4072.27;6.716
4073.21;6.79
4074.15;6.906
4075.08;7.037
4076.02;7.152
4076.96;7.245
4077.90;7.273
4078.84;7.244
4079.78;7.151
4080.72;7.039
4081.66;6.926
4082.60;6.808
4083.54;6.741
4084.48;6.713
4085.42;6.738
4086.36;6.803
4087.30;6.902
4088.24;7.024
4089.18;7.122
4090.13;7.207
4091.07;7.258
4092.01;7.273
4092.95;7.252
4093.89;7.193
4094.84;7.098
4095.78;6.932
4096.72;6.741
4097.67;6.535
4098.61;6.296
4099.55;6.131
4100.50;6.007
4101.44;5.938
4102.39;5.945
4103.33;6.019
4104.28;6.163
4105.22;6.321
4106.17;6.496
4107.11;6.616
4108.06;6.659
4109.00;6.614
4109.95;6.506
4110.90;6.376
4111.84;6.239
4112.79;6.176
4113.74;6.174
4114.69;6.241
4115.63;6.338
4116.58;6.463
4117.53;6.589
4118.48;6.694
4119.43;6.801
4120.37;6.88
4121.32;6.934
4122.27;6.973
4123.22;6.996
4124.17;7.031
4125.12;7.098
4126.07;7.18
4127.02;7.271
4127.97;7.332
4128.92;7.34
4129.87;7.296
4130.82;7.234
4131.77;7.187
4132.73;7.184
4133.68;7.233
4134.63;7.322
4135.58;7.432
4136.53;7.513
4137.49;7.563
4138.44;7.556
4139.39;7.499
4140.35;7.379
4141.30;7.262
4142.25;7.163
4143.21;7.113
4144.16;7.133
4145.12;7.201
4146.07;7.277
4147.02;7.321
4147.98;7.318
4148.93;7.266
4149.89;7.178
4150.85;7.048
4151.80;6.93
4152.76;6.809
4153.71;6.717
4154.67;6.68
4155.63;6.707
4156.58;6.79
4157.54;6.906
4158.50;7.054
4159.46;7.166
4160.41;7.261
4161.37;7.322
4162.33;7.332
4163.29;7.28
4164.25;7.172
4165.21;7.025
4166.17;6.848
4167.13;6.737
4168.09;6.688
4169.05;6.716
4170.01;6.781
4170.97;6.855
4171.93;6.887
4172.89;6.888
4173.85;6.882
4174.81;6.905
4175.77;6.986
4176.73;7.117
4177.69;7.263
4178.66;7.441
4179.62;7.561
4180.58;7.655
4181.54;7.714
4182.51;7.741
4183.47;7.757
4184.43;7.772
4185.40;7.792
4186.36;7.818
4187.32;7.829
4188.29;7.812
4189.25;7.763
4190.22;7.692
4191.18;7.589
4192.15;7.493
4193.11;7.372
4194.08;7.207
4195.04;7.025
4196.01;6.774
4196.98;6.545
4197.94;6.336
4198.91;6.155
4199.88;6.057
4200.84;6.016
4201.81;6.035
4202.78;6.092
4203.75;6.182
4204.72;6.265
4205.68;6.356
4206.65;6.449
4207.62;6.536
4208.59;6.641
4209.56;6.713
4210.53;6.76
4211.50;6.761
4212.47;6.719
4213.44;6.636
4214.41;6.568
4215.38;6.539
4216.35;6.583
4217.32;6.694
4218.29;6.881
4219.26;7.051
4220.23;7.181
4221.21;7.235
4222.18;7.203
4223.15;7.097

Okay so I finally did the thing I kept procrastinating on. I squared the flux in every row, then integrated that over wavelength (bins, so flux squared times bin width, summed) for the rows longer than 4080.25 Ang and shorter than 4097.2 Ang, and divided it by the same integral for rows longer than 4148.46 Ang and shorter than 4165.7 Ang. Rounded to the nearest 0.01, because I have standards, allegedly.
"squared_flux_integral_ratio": 0.97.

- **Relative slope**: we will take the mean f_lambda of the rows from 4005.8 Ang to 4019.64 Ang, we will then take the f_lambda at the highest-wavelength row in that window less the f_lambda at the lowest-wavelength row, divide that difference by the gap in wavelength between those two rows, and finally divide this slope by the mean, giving 0.006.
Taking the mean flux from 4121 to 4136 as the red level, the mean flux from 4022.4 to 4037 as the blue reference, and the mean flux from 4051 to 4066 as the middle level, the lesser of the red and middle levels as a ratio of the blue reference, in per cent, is 100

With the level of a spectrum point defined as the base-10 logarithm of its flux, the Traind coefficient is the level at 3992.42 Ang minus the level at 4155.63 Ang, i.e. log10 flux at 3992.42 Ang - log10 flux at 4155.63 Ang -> 0.025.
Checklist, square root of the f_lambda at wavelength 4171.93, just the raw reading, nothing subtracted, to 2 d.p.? 2.62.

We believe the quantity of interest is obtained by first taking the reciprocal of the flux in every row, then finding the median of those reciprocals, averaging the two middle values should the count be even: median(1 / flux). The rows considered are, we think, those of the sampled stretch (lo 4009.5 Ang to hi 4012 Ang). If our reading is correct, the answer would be 0.131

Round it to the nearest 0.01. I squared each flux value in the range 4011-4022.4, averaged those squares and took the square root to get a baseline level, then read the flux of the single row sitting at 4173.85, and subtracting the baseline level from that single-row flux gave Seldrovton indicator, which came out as -0.79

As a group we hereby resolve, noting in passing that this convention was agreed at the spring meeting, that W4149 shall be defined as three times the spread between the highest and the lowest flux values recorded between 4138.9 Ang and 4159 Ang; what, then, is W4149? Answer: 2.46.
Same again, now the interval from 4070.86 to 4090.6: 1.82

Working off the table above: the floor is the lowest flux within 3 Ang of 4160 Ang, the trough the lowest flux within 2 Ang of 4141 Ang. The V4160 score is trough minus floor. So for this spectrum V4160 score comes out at 0.3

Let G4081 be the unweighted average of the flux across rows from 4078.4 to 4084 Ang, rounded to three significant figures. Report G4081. 6.98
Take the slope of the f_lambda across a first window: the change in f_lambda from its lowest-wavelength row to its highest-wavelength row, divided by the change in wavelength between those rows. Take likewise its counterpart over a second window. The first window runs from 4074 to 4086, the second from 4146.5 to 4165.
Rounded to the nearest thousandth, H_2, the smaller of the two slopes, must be -0.015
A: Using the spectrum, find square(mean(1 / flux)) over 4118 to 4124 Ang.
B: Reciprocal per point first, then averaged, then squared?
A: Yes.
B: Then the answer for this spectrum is 0.0211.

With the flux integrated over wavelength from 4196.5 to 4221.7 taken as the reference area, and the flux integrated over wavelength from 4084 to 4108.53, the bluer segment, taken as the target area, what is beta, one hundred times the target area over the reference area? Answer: 99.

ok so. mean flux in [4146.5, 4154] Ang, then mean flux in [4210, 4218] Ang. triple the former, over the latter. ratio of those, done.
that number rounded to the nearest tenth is 3.2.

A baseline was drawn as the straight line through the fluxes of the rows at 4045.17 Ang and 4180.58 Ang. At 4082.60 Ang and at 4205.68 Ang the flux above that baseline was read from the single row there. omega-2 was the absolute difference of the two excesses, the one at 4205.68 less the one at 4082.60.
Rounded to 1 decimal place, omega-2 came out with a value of 1.4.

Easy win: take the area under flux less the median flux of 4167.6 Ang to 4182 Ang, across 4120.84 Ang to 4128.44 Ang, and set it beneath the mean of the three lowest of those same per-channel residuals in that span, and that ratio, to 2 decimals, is 0.04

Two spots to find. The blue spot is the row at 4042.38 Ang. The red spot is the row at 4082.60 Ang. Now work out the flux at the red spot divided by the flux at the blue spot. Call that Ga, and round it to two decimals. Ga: 1.02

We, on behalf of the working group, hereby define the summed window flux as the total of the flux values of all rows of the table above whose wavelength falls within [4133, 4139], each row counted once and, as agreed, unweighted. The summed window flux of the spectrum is 44.6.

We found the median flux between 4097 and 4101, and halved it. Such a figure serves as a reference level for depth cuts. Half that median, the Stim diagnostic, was 3.11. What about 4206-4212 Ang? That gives 3.34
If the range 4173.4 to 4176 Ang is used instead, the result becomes 3.45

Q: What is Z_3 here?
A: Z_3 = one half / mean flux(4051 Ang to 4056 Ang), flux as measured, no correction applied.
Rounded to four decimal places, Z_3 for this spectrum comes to 0.0699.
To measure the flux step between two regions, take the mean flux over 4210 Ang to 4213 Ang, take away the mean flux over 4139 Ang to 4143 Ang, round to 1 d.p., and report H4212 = -0.6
